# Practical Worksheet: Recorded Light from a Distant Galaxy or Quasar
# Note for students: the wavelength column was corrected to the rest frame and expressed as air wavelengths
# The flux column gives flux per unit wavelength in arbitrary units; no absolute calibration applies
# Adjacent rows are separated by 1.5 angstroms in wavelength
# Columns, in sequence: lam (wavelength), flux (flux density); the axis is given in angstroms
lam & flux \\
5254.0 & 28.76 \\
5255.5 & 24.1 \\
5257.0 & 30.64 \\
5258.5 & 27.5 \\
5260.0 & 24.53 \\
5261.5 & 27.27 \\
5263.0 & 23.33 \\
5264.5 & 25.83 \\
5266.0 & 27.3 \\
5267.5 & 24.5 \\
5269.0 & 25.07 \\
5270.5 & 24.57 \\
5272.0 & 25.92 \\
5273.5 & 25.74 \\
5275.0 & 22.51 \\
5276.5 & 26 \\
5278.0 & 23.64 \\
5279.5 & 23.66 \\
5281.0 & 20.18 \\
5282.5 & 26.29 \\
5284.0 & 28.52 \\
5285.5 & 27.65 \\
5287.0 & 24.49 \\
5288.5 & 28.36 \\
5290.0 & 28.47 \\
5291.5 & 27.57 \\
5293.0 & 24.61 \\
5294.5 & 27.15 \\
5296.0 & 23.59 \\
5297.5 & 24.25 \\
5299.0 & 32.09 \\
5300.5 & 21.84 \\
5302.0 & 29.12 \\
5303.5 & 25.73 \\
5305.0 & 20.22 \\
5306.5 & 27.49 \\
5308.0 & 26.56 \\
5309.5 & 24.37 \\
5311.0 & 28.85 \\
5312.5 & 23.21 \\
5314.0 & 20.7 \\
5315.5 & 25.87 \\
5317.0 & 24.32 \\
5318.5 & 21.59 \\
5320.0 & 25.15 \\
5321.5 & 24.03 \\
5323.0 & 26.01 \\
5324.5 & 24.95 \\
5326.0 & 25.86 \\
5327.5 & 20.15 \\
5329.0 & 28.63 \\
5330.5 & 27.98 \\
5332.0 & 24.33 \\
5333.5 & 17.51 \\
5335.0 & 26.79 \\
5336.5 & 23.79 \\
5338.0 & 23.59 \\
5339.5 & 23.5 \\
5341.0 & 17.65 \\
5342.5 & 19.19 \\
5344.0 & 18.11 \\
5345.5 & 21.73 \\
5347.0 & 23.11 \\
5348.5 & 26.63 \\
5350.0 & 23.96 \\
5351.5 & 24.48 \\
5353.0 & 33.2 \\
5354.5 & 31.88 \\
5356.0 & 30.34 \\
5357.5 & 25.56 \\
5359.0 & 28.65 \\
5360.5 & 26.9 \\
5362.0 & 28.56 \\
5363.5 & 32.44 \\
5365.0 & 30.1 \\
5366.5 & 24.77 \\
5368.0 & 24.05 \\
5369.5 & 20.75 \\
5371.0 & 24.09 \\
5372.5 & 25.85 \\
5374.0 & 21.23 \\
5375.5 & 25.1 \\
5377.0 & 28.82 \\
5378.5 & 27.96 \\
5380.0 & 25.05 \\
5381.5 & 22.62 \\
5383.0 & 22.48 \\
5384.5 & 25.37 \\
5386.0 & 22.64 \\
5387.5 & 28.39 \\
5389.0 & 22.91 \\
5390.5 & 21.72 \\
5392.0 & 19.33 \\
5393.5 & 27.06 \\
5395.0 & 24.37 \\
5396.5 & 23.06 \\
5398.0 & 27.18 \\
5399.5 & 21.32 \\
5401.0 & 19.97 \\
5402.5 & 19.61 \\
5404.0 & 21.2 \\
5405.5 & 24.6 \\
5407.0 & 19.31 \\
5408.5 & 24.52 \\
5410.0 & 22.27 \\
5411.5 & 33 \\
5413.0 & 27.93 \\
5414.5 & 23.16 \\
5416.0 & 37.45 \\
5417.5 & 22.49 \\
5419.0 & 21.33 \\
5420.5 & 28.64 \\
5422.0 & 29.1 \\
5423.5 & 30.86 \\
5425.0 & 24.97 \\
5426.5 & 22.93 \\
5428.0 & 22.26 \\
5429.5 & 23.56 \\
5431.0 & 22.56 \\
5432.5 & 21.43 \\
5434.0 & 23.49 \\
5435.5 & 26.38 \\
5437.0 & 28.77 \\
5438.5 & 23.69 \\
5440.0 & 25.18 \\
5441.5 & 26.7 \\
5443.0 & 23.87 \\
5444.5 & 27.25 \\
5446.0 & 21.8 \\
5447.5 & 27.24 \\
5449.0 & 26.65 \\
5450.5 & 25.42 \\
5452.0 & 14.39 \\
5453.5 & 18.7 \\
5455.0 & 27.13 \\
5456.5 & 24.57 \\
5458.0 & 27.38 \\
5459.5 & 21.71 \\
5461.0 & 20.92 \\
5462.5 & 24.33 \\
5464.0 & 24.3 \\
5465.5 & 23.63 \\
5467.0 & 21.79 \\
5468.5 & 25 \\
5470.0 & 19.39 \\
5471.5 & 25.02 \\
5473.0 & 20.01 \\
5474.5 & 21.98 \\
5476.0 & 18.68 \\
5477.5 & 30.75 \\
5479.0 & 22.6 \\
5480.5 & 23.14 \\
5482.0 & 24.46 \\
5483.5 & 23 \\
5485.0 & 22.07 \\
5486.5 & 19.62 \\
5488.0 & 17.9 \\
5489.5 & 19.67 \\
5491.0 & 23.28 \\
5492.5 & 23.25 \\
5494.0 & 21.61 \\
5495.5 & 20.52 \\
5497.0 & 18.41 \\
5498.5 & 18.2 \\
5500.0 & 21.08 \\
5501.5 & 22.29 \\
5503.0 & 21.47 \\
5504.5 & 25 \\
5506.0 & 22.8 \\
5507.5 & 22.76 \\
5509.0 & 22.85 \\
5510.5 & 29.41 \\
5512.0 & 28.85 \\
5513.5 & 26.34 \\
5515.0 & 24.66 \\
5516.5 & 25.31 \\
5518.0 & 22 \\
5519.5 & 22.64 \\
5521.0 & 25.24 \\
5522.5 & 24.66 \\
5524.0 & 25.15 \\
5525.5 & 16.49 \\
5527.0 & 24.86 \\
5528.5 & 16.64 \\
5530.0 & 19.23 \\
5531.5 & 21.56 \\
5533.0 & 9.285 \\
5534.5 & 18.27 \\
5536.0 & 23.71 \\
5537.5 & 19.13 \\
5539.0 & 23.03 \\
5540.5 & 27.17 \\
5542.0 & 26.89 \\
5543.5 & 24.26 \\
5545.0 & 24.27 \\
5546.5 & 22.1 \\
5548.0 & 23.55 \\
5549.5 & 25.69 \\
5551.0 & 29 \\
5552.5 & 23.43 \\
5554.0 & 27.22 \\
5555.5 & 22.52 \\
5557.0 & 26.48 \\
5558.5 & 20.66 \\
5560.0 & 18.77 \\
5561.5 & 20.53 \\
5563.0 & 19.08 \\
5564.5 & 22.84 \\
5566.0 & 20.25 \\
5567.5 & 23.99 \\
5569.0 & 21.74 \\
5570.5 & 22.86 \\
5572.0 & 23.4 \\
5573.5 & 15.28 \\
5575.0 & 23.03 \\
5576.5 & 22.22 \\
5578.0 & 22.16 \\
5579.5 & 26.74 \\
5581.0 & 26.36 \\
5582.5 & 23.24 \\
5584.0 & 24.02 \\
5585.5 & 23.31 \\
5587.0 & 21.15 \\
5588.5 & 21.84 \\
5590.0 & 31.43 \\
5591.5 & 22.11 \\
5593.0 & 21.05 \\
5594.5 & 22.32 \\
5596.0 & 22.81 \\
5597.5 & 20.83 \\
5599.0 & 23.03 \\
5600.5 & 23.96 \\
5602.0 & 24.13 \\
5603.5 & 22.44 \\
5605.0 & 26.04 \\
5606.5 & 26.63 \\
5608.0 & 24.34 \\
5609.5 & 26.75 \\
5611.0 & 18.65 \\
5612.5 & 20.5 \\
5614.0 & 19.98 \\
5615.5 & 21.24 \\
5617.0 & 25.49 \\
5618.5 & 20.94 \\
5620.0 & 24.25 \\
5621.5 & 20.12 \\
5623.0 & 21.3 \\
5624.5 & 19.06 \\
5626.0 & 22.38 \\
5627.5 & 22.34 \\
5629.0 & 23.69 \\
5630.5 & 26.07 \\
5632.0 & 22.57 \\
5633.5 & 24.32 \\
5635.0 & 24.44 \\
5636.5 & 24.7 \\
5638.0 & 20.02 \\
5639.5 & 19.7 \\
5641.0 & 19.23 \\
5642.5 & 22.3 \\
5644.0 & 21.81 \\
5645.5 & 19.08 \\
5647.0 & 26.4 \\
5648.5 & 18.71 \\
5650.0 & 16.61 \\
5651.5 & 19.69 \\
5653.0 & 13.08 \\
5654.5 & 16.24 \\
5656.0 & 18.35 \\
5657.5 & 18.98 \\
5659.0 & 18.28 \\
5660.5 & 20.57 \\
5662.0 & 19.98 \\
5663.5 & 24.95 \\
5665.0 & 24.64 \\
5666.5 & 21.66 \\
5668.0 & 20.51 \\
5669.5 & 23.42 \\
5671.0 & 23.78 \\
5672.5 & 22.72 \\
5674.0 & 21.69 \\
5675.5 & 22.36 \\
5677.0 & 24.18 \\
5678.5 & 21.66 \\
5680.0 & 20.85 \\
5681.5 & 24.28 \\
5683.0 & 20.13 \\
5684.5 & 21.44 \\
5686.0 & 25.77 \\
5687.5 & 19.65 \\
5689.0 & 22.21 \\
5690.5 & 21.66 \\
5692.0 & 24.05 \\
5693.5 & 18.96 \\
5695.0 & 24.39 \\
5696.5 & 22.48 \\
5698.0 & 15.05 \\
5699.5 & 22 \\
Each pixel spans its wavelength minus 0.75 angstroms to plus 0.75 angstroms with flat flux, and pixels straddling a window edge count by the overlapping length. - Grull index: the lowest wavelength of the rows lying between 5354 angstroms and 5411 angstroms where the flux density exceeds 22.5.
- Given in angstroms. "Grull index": 5354.5 angstroms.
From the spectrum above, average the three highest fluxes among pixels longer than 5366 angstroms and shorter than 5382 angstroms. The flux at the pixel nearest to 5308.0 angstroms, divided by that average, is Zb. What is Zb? 0.96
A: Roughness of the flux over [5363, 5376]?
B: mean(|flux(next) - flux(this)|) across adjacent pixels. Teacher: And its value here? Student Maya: 3.2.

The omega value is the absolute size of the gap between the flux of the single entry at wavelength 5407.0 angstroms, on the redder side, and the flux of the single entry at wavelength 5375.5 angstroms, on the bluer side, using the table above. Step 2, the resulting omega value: 5.8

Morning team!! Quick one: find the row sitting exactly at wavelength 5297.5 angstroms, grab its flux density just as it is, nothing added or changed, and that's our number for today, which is 24.25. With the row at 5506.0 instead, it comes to 22.8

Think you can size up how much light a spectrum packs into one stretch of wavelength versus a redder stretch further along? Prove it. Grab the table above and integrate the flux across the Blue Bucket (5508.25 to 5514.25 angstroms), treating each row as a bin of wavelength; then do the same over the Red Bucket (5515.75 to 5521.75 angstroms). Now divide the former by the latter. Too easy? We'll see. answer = 1.13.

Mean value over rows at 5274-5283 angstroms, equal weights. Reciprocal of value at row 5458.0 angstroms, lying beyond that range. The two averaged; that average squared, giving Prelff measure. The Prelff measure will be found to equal 141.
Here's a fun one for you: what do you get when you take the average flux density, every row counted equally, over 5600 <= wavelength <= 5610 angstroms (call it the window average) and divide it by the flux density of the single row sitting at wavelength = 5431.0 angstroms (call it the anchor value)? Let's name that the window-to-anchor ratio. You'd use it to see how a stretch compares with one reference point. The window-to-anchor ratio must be 1.1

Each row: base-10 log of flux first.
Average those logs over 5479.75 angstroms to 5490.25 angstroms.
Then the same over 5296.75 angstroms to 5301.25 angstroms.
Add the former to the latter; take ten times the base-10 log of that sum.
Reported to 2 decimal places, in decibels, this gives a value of 4.37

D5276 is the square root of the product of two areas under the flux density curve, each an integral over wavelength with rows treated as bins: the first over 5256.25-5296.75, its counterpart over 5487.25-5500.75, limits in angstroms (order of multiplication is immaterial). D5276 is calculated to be 536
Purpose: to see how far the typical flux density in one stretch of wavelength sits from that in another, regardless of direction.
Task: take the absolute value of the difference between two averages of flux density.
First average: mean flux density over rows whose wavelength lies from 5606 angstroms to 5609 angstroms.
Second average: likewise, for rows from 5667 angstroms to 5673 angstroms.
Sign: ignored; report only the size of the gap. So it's 2.9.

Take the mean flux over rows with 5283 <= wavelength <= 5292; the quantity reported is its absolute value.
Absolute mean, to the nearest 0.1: 27.5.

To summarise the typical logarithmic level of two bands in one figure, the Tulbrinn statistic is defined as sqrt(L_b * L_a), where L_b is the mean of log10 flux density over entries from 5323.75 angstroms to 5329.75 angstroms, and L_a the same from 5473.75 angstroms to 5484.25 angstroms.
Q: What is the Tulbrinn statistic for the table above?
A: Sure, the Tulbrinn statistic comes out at 1.38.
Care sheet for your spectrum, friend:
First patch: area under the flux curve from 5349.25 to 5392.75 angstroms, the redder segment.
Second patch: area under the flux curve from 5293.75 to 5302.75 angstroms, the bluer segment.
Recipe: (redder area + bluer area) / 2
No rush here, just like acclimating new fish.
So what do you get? 680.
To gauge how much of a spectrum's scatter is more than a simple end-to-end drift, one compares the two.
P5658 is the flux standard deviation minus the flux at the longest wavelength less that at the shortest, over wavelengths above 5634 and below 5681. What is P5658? 6.5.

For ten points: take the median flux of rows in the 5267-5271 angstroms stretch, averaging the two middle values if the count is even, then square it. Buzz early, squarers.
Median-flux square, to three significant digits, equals 604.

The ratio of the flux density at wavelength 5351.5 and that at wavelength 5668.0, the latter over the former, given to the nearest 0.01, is 0.84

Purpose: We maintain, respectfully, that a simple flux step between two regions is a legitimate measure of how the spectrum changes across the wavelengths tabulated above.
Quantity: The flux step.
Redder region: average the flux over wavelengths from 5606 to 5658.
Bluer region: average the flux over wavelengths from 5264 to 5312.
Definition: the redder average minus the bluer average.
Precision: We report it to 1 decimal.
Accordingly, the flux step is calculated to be -4.3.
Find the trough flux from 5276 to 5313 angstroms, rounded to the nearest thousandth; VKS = 20.180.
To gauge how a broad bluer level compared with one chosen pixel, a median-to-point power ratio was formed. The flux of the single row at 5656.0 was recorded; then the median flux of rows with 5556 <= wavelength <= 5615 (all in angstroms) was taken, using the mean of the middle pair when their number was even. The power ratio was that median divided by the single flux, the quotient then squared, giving 1.5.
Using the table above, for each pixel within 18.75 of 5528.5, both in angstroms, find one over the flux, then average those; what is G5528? 0.046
